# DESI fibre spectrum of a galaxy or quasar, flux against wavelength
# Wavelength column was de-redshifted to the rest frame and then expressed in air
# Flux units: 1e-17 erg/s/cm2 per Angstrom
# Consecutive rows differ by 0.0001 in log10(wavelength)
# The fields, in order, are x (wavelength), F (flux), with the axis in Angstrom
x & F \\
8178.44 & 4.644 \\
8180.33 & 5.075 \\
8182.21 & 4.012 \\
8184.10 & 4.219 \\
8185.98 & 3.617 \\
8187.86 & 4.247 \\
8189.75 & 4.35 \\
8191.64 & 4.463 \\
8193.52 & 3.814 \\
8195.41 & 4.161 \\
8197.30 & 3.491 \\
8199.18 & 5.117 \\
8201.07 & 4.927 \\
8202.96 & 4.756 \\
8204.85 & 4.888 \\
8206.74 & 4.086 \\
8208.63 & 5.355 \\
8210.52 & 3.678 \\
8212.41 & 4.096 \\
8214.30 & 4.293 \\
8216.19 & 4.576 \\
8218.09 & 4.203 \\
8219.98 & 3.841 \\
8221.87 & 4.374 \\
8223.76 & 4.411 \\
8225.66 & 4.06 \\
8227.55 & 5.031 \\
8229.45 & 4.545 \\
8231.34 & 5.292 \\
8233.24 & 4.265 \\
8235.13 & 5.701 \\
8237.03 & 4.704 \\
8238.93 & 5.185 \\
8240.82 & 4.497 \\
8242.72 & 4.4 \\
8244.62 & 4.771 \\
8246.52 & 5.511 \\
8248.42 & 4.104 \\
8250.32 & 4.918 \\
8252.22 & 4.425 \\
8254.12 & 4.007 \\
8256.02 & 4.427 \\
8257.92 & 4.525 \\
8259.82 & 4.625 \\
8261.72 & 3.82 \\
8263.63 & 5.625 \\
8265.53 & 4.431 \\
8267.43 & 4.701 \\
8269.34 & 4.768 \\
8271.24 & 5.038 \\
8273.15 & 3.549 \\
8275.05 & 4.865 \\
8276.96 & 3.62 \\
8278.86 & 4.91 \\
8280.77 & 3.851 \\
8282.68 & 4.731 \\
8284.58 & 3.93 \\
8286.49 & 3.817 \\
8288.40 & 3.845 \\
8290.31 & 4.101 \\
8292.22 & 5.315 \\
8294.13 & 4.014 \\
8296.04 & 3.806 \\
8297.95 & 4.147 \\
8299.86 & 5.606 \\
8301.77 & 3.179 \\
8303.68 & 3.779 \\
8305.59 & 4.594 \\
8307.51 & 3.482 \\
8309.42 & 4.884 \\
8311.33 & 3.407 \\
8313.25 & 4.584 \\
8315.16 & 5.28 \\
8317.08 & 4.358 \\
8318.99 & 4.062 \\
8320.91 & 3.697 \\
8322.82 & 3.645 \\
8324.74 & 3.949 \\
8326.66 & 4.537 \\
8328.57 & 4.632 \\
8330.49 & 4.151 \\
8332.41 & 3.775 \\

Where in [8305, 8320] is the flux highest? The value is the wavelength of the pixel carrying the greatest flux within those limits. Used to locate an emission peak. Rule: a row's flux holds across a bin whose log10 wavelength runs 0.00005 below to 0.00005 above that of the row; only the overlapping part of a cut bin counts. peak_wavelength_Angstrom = 8315.16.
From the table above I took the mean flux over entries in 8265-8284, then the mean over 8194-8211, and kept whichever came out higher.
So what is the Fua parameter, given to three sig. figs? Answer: 4.50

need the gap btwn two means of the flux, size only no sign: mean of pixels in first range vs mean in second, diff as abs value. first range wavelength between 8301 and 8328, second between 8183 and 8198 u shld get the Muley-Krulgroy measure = 0.06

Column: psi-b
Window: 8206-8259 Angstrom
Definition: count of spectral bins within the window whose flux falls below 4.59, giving 19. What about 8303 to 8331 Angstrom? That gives 11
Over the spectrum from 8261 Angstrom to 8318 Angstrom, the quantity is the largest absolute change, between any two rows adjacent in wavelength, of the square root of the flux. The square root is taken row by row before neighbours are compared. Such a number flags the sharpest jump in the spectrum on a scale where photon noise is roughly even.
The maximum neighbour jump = 0.58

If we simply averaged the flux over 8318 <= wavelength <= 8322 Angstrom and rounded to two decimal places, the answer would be 3.88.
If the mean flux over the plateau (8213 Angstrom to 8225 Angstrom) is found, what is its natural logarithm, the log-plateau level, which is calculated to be 1.45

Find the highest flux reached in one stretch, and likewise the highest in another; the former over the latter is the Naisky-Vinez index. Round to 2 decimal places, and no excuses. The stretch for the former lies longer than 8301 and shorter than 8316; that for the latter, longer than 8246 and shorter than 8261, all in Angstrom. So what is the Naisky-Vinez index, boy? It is 0.96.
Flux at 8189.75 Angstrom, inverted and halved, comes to 0.11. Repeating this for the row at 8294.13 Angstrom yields 0.12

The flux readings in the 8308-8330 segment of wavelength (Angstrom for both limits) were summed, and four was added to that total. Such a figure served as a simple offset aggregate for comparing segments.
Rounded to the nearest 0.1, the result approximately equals 51.0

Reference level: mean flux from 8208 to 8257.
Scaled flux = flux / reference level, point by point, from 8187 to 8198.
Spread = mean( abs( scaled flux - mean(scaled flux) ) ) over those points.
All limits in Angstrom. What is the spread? 0.0636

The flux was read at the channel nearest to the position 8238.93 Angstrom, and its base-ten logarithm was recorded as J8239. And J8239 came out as 0.715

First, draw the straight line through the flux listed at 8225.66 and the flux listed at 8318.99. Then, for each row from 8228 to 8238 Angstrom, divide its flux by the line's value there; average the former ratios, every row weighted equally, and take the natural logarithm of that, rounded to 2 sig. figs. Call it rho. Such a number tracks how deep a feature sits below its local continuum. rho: 0.19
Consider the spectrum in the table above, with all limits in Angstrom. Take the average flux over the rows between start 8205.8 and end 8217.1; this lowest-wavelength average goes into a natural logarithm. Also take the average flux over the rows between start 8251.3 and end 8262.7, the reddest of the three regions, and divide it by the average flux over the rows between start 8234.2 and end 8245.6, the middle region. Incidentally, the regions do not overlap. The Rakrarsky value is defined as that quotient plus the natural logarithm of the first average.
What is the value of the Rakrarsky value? 2.35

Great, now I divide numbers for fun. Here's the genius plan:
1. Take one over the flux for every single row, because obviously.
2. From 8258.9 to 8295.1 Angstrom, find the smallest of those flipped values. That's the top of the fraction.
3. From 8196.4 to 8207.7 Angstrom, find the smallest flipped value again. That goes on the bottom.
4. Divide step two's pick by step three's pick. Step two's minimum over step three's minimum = 0.91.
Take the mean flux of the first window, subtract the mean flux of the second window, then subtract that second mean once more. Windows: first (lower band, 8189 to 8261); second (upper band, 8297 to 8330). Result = -3.93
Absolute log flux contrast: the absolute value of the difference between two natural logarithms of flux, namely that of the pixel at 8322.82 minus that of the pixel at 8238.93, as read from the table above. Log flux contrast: 0.35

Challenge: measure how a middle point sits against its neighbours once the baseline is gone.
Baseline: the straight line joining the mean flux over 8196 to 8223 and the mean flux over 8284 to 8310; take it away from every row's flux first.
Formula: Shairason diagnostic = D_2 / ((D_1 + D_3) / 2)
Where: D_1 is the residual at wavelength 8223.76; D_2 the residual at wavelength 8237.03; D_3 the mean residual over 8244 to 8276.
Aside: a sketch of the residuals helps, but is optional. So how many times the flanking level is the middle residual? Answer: 2.0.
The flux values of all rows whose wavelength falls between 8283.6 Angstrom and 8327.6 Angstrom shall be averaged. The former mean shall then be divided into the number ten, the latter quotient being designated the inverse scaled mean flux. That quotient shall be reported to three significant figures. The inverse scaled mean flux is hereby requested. 2.40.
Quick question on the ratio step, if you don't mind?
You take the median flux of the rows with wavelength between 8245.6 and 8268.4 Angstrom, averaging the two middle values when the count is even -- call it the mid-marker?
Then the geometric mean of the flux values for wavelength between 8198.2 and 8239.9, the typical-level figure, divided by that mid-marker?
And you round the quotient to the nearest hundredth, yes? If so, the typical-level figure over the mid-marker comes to 1.02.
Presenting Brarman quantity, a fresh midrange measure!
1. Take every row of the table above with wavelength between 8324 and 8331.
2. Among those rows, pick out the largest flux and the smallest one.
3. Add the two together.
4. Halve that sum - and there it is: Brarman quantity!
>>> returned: 4.29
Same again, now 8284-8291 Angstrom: 3.96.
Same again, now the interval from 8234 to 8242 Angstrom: 5.10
